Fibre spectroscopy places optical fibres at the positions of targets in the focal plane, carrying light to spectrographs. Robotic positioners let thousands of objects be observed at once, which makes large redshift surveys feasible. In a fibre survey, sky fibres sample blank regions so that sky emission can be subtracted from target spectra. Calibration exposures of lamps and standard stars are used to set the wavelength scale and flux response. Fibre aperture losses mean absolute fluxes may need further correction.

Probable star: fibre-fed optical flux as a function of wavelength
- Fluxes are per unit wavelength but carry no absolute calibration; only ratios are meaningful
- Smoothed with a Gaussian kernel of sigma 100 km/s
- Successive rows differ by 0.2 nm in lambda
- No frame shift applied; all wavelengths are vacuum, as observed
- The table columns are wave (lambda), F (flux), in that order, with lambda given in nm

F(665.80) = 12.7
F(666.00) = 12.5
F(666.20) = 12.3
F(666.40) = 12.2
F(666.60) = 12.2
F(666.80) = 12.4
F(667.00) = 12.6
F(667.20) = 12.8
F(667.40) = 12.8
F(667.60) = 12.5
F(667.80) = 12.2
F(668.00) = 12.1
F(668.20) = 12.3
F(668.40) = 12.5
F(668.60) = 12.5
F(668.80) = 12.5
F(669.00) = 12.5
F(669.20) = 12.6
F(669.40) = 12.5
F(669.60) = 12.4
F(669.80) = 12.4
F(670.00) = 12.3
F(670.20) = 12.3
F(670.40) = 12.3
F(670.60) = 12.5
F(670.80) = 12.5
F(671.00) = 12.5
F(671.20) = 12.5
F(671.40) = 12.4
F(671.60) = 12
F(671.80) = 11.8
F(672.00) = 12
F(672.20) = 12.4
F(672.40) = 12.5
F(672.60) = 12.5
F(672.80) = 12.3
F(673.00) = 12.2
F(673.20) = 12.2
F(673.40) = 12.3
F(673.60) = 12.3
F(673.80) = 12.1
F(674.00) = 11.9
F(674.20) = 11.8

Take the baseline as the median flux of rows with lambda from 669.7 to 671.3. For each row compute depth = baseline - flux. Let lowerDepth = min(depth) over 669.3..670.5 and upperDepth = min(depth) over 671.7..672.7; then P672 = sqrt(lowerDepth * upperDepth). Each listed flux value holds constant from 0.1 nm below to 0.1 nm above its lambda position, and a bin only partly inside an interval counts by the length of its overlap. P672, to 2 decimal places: 0.05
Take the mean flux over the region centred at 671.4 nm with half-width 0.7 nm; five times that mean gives 61.2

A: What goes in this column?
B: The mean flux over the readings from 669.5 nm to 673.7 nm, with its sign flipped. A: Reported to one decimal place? -12.3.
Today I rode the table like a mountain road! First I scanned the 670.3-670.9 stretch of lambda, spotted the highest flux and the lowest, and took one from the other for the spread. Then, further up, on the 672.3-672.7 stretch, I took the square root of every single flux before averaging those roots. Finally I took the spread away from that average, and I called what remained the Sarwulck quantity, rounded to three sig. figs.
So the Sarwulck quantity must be 3.34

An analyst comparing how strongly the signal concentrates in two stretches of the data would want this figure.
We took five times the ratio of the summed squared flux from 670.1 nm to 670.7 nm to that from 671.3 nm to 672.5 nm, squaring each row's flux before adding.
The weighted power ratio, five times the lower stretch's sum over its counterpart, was 3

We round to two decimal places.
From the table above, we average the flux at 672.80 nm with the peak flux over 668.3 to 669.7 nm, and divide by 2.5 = 4.98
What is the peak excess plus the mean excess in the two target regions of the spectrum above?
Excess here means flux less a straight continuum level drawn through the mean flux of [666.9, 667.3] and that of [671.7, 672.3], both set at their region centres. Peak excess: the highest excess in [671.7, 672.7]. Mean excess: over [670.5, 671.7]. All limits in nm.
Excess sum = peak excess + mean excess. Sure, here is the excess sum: 0.73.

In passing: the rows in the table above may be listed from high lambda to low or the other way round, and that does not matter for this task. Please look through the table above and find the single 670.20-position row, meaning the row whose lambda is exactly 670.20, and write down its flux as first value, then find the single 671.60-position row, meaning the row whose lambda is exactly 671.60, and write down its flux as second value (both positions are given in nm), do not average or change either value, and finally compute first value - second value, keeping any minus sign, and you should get 0.30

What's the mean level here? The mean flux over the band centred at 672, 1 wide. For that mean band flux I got 12.1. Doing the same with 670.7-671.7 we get 12.4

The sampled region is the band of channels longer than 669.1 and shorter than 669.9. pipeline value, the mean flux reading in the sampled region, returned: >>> 12.5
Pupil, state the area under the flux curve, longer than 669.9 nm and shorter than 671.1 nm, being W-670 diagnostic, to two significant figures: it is 15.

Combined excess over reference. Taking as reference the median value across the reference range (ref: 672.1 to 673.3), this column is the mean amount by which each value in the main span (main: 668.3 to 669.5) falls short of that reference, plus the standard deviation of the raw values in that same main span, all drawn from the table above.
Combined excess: -0.13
